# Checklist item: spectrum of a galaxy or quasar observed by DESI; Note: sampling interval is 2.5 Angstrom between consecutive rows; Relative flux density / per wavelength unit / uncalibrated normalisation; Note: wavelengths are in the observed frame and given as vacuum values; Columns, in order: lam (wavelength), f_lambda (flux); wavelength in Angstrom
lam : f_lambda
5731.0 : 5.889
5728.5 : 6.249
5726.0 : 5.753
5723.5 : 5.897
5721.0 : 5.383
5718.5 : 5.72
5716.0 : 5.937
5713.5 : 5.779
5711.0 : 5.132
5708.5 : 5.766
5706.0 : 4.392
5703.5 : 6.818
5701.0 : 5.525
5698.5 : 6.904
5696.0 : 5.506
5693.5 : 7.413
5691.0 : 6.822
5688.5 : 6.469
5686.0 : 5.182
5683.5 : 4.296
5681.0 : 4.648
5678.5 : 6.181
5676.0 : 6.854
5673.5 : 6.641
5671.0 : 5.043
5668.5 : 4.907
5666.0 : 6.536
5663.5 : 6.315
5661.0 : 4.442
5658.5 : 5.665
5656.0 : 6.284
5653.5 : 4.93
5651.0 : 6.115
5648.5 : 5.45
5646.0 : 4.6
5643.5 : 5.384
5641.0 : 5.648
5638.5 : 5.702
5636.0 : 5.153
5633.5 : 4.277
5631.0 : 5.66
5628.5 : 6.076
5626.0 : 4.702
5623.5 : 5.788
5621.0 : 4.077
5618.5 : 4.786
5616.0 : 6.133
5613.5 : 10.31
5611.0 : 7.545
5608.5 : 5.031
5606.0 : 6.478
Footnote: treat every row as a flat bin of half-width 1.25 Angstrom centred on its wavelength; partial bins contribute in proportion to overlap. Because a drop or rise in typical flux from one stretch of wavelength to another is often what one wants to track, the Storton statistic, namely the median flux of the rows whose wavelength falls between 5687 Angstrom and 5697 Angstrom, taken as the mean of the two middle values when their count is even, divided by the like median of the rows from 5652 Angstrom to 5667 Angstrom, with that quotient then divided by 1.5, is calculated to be 0.74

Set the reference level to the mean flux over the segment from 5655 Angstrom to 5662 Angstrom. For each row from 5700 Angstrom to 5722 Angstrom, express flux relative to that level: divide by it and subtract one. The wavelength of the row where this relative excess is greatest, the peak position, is 5703.5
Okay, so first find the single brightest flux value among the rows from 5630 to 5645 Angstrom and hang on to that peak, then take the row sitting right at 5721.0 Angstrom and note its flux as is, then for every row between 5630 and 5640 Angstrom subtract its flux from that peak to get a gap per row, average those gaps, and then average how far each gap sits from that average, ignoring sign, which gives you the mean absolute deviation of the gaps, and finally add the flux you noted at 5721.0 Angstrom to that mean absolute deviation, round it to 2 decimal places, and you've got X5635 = 5.87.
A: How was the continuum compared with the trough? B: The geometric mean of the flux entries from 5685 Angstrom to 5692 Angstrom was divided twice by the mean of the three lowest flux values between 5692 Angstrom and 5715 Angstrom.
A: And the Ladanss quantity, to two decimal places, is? 0.24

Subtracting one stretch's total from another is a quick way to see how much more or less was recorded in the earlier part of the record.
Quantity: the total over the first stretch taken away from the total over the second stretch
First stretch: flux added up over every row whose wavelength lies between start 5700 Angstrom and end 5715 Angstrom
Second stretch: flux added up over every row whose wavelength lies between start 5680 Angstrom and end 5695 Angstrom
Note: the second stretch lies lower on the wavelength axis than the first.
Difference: 1.4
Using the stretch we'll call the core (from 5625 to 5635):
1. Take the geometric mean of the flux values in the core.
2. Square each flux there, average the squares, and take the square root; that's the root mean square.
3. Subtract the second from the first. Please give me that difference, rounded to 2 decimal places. -0.10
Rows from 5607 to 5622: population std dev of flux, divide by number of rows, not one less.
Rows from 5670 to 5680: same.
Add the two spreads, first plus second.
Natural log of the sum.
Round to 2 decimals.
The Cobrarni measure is 1.03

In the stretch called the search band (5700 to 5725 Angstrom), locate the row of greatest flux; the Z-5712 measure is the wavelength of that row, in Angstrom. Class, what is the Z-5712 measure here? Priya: 5703.5 Angstrom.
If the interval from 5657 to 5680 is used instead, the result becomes 5676.0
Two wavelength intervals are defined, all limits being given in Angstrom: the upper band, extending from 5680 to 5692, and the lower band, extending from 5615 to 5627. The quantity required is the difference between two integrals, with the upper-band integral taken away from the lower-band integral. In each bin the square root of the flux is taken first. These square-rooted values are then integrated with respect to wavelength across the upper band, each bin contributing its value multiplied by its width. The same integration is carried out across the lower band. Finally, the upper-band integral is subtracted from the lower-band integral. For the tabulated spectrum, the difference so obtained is -1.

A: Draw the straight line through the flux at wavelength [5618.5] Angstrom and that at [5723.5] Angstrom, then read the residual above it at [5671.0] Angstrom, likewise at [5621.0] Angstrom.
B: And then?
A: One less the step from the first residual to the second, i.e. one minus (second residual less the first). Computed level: 1.4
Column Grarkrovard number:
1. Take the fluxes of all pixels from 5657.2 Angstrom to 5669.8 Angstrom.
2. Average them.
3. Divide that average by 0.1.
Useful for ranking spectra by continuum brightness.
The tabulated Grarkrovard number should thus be 55.7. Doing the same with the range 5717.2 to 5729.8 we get 58.0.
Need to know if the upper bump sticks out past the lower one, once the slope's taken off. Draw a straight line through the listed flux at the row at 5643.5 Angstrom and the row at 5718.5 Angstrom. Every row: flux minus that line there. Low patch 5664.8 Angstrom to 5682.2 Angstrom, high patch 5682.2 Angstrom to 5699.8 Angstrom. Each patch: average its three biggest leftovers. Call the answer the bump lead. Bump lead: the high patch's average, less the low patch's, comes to 0.3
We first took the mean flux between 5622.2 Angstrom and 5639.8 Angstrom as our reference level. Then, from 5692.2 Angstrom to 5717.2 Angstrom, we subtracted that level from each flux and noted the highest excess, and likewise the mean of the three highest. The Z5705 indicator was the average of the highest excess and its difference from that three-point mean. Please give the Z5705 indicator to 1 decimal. 1.2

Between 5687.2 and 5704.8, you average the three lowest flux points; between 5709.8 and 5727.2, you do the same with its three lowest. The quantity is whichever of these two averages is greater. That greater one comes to 5.8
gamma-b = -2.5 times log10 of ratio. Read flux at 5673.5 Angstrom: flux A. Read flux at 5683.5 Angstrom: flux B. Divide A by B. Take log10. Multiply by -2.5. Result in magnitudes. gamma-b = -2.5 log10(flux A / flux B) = -0.47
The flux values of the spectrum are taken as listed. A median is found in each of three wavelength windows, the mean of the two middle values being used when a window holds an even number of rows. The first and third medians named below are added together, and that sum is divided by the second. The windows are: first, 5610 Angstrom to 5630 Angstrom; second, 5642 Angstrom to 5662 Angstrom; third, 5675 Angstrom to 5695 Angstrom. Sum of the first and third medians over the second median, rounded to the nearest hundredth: 2.26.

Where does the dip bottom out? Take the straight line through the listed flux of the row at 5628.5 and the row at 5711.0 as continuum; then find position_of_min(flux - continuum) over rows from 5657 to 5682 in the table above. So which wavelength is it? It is 5661.0 Angstrom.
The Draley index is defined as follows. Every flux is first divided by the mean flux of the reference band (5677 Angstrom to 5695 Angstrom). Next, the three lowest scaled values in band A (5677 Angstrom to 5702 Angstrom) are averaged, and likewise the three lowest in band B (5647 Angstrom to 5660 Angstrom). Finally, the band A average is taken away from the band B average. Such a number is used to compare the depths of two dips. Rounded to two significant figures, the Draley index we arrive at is 0.11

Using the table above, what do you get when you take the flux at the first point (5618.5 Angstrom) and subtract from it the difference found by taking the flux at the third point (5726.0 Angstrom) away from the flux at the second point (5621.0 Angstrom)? 6.5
